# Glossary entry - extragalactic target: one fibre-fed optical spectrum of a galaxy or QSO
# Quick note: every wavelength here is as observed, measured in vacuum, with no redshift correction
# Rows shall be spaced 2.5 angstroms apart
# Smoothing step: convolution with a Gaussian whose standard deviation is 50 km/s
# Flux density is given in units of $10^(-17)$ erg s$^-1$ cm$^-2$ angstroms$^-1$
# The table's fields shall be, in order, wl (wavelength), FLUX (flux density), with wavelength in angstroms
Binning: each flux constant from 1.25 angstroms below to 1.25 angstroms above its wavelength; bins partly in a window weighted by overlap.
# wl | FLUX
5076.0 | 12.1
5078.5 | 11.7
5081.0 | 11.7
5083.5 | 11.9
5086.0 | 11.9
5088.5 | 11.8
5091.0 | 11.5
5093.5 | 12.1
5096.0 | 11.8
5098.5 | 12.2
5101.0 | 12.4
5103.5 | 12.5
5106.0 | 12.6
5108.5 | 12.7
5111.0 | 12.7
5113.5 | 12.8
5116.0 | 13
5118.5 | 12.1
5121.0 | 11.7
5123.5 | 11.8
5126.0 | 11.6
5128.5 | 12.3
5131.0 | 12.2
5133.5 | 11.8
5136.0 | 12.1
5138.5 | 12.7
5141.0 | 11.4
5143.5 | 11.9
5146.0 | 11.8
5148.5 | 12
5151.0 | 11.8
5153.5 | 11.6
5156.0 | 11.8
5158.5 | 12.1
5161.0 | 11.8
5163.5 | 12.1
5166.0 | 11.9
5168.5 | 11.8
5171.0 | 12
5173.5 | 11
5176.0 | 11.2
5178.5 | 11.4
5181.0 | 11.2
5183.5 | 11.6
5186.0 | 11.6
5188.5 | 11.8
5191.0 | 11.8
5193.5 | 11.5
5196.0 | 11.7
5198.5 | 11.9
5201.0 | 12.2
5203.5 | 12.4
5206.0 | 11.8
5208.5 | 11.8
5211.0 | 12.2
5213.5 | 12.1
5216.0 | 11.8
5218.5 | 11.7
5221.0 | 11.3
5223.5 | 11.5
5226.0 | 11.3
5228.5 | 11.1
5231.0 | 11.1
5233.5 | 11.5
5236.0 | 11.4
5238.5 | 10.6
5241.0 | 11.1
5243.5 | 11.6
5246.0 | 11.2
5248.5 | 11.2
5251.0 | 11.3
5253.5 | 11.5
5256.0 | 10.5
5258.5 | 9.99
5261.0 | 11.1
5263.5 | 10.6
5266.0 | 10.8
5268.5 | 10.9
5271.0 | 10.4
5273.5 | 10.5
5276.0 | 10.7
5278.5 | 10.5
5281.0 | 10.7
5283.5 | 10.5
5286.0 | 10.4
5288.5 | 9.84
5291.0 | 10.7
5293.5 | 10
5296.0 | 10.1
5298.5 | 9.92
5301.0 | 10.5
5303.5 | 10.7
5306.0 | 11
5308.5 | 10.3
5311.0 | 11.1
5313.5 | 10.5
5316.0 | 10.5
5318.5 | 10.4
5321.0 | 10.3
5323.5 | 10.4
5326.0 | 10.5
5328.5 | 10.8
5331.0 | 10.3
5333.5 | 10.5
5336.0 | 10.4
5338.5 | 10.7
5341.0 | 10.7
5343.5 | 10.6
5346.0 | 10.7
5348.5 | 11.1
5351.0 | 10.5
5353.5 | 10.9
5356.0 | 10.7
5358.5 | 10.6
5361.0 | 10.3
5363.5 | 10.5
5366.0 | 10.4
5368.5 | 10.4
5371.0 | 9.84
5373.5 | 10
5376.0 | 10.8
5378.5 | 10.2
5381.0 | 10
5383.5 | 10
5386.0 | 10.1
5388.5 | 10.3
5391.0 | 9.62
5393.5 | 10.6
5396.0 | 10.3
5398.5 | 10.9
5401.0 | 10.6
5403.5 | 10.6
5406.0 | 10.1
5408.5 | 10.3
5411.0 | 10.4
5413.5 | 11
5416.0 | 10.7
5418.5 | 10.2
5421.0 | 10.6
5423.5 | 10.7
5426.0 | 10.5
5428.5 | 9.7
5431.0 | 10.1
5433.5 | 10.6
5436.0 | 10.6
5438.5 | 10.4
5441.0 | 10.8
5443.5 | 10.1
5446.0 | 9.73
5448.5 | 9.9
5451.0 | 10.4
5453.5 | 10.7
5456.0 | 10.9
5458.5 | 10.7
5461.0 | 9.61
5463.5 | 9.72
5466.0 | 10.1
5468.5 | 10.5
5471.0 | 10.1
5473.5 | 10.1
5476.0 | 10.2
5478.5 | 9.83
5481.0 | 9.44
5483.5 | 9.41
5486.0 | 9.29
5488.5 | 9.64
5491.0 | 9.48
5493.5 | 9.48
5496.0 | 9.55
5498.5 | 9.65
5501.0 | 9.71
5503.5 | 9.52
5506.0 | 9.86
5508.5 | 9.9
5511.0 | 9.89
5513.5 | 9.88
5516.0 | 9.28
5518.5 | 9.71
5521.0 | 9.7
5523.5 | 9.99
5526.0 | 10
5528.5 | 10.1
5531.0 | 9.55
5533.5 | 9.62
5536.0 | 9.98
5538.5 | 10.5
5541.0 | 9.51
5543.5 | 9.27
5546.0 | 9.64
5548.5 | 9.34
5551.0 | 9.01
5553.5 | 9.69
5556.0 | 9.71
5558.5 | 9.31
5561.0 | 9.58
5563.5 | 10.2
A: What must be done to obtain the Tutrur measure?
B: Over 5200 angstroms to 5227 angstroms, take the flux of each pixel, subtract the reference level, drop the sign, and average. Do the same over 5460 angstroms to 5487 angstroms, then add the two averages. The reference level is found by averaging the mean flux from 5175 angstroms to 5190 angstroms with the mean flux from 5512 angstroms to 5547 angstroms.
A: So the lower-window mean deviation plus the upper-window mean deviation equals 1.98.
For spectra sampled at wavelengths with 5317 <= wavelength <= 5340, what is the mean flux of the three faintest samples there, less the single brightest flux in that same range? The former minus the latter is -0.467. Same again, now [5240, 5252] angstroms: -0.433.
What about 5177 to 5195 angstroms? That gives -0.433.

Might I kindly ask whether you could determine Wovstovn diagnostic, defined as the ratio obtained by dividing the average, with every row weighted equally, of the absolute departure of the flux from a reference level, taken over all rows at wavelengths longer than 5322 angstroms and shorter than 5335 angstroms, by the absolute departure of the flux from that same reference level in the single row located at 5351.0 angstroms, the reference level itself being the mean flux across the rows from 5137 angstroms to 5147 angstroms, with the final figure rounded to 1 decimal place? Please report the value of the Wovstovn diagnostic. 1.0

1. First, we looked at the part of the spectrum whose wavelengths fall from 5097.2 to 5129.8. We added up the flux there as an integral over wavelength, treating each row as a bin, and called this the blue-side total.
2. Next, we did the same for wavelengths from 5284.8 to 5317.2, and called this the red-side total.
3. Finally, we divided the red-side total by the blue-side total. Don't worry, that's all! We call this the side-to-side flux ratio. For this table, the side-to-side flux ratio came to 0.8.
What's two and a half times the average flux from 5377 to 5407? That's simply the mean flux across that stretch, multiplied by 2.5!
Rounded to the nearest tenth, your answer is 25.7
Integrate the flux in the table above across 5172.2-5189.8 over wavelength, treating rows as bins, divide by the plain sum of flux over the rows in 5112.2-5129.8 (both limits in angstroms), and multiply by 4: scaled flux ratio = 9.4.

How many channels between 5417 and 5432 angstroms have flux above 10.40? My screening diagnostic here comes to 3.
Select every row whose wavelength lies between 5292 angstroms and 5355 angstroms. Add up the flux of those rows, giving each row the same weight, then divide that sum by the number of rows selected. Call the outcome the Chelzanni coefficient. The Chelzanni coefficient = 10.5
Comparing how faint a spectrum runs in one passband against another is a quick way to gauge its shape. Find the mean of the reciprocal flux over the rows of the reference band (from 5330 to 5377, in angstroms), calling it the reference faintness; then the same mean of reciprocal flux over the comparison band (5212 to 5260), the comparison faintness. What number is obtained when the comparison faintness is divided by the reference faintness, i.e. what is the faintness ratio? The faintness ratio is 0.94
